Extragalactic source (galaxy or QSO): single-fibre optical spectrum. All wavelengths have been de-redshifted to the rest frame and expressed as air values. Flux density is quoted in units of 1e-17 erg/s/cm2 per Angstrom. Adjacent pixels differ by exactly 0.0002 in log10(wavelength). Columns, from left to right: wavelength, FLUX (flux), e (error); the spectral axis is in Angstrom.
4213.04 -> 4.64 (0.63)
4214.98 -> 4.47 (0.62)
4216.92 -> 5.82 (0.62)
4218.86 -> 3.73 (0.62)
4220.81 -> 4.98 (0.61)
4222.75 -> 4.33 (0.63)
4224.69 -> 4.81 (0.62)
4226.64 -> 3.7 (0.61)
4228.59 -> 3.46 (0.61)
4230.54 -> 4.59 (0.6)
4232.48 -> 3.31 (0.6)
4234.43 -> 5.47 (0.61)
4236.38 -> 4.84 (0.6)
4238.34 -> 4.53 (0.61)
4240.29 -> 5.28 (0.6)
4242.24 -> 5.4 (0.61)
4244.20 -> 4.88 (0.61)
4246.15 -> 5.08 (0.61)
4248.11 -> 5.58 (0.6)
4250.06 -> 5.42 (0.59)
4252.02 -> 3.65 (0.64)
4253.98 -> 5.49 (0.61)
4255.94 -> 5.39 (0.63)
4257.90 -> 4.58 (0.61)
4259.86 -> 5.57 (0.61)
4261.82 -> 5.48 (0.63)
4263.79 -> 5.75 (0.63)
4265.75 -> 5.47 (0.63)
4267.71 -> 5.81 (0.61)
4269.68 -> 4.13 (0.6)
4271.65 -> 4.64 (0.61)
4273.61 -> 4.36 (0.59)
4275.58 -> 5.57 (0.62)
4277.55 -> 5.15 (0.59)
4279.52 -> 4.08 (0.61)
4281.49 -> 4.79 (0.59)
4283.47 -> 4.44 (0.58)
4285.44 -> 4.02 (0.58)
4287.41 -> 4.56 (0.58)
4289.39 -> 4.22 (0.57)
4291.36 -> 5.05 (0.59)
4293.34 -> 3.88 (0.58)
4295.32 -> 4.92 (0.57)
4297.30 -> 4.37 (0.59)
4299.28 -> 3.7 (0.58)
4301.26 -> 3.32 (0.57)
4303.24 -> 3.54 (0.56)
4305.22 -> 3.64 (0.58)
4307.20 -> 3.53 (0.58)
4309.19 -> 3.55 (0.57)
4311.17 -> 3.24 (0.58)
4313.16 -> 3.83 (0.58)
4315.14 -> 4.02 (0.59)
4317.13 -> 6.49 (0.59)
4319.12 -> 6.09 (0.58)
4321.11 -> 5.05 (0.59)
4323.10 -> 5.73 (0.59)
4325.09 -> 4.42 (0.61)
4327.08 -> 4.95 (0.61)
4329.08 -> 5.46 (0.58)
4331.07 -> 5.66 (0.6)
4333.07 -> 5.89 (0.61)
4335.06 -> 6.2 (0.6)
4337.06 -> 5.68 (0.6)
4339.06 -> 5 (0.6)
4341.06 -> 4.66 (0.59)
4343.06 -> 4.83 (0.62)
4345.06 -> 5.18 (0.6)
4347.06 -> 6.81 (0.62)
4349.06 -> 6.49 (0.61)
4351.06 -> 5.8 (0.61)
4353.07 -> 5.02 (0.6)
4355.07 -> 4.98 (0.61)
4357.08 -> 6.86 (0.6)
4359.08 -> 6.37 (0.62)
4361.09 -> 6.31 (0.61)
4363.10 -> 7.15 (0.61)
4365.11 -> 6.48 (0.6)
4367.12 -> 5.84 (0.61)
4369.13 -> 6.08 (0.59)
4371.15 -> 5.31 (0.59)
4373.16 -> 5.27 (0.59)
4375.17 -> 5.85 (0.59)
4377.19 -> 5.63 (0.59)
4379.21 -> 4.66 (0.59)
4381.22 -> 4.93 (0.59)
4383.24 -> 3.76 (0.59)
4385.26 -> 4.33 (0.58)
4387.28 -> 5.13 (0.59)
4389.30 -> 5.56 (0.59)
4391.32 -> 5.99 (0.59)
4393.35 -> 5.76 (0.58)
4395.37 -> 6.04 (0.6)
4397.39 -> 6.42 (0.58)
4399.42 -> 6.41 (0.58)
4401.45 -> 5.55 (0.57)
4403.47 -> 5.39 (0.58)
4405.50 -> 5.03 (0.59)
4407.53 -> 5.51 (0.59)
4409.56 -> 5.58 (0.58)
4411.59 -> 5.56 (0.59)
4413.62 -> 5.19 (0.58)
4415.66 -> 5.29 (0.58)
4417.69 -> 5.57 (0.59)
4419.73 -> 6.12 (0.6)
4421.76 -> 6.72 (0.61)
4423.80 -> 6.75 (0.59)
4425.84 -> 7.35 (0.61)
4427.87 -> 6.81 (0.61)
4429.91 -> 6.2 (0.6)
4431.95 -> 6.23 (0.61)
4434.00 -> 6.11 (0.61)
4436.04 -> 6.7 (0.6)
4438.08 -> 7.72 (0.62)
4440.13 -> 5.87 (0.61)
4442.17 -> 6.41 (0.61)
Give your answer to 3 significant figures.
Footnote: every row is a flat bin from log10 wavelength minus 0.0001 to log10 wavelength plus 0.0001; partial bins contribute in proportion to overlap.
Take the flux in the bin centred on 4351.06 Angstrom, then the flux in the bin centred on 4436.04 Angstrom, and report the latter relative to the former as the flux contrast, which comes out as 1.16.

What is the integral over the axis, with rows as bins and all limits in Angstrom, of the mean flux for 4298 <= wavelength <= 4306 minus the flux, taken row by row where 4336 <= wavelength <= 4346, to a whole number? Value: -15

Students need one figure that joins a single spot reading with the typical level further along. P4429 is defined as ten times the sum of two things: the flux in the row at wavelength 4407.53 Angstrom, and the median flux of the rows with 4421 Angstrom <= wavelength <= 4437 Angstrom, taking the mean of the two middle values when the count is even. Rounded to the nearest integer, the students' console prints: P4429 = 122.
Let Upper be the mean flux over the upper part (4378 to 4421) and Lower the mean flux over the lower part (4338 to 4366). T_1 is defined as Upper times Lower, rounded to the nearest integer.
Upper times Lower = 32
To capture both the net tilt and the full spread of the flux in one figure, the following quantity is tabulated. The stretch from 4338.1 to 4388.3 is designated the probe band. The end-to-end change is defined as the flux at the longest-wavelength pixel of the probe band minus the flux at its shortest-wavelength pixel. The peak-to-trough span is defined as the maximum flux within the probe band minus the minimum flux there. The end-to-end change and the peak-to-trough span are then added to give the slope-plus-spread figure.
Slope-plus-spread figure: 3.5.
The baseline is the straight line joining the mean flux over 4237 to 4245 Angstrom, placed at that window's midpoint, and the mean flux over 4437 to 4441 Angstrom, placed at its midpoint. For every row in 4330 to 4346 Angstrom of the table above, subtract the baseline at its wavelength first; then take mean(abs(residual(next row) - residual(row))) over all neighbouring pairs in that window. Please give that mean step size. 0.37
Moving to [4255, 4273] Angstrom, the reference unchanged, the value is 0.62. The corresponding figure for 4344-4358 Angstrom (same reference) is 0.90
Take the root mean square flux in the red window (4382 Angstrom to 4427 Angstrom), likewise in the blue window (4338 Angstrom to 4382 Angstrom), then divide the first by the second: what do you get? 1.00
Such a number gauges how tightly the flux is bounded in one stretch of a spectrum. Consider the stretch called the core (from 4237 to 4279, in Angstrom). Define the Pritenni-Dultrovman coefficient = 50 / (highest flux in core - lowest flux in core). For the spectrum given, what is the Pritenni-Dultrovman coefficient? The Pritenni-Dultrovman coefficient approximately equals 23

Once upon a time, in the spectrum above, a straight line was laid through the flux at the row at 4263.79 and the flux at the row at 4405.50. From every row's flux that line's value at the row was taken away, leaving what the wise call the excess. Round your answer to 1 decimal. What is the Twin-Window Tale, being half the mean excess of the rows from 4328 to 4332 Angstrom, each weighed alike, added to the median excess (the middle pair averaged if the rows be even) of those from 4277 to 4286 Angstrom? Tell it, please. -1.1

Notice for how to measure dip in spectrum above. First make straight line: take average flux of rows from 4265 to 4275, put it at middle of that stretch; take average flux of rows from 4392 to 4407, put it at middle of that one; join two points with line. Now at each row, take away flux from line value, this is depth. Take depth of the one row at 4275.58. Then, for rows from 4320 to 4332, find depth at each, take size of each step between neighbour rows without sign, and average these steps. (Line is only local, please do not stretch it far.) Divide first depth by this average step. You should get -1.0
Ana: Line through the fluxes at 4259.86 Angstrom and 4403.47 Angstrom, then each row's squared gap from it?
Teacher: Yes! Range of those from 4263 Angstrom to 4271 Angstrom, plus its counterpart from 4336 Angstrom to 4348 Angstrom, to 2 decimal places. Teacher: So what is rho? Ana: 3.81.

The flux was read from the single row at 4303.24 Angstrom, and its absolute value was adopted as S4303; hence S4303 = 3.5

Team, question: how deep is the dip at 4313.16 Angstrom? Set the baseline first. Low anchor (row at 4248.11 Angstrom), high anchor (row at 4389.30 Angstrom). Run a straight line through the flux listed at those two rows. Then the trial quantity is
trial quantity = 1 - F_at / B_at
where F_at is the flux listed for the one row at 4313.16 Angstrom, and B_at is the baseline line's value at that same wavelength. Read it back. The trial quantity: 0.31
